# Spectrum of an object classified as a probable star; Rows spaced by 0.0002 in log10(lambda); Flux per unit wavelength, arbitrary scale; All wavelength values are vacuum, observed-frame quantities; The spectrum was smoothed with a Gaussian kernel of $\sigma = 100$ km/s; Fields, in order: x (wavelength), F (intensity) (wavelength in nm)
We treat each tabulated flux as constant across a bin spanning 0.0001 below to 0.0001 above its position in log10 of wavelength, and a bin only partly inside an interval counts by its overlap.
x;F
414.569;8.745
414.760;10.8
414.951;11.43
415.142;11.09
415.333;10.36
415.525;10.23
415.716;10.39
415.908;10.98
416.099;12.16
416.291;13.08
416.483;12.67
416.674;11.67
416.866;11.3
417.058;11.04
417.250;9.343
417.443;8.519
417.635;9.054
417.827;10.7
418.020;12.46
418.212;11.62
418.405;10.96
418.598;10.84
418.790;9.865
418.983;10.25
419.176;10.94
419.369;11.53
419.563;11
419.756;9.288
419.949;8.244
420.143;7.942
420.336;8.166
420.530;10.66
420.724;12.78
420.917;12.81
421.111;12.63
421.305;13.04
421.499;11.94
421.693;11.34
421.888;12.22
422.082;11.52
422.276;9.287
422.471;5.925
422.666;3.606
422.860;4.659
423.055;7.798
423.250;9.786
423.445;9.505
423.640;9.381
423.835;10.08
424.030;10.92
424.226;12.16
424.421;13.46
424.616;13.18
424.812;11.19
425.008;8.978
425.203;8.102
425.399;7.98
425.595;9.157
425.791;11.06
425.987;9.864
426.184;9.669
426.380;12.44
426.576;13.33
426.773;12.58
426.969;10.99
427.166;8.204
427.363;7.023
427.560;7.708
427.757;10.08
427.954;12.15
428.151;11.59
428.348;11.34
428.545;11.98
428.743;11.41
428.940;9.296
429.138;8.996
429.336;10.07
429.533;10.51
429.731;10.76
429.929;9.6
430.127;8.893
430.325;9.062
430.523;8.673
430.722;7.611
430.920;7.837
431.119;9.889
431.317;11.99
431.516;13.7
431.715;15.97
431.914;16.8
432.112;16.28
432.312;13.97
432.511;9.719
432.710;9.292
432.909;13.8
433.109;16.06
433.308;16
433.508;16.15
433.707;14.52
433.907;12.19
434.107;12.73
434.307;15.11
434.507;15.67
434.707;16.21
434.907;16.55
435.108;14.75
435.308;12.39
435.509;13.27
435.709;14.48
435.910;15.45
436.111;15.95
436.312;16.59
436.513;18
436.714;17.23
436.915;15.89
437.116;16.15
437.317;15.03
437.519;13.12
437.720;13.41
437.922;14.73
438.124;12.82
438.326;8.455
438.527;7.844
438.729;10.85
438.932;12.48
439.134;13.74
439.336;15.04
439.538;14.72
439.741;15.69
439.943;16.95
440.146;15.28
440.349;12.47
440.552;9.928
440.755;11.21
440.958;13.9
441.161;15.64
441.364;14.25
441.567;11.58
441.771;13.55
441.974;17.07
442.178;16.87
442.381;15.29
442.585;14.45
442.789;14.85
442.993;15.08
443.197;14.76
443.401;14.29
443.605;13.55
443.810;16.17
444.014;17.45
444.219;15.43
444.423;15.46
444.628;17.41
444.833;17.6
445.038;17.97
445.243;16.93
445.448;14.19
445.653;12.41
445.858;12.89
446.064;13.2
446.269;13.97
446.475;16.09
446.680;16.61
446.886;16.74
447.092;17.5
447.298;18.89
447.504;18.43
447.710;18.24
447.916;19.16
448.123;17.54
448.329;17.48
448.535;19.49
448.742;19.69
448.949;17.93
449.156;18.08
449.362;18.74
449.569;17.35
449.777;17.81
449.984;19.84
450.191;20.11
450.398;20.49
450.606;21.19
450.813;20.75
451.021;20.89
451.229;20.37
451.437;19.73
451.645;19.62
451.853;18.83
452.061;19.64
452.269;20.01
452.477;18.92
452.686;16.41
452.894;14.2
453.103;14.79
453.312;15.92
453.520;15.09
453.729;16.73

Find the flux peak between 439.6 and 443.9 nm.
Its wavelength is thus 441.974 nm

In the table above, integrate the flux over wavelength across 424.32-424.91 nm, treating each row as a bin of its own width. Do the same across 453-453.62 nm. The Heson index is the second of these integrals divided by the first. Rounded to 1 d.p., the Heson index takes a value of 1.3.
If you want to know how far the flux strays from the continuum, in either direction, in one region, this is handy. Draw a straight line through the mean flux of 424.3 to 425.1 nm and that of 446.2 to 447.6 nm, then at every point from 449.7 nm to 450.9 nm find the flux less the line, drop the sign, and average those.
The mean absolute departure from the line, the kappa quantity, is 2.3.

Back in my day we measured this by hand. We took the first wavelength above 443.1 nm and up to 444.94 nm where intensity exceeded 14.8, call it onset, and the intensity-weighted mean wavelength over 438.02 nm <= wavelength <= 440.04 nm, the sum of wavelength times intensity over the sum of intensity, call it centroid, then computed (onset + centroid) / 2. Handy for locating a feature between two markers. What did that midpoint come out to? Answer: 441.47 nm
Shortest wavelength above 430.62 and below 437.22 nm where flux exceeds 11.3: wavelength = 431.317 nm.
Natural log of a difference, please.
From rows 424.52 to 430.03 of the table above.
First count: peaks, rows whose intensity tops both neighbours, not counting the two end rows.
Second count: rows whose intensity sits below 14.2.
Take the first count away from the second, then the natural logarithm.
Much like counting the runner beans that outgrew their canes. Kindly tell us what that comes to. 3.14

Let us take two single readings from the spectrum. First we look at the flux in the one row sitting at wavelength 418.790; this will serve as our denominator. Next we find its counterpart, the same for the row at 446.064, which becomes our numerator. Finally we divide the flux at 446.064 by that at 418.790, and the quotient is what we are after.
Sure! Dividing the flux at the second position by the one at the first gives 1.34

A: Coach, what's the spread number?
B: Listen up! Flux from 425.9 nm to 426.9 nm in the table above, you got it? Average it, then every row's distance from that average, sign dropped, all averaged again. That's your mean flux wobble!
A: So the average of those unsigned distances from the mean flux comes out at 1.4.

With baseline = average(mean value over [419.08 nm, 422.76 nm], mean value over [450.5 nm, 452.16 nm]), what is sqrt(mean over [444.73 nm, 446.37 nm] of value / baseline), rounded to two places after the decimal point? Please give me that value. 0.99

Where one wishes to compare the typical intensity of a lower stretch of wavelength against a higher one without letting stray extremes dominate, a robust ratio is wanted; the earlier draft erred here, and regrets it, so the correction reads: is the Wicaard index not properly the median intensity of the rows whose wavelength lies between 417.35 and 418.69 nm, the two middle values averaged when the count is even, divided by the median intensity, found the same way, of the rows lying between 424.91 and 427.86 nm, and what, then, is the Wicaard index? 1.1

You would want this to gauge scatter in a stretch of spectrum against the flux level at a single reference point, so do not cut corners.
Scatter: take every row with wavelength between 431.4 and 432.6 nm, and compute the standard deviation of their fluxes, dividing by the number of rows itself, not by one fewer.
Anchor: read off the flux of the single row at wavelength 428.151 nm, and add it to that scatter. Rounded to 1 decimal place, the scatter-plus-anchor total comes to 14.0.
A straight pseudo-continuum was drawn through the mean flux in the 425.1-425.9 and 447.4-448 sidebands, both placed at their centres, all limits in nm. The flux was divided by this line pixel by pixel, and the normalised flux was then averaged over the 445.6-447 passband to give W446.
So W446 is 0.81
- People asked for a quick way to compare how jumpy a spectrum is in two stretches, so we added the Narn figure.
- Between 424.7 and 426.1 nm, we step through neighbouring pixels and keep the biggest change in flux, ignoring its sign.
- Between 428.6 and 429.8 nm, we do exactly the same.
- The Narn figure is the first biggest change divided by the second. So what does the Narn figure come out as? 1.05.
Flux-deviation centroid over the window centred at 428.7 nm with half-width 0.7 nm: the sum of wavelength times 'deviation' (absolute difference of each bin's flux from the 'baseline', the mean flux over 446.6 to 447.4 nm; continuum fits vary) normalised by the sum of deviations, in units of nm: 428.79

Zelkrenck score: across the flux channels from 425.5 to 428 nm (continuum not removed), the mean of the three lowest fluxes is 7.6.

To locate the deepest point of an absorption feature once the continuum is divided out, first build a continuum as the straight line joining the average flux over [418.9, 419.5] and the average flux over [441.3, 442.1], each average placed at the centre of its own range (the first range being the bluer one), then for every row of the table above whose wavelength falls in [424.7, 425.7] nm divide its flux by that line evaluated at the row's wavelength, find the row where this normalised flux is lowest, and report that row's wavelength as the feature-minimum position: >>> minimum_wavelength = 425.399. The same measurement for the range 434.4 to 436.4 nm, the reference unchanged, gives 435.308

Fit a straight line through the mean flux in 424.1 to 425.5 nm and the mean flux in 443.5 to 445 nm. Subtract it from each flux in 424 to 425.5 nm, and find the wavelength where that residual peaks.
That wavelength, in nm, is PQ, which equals 424.421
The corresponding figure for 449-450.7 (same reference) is 450.606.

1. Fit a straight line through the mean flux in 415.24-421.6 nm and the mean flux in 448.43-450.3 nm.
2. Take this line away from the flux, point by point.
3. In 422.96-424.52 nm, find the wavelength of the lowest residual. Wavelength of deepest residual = 423.055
